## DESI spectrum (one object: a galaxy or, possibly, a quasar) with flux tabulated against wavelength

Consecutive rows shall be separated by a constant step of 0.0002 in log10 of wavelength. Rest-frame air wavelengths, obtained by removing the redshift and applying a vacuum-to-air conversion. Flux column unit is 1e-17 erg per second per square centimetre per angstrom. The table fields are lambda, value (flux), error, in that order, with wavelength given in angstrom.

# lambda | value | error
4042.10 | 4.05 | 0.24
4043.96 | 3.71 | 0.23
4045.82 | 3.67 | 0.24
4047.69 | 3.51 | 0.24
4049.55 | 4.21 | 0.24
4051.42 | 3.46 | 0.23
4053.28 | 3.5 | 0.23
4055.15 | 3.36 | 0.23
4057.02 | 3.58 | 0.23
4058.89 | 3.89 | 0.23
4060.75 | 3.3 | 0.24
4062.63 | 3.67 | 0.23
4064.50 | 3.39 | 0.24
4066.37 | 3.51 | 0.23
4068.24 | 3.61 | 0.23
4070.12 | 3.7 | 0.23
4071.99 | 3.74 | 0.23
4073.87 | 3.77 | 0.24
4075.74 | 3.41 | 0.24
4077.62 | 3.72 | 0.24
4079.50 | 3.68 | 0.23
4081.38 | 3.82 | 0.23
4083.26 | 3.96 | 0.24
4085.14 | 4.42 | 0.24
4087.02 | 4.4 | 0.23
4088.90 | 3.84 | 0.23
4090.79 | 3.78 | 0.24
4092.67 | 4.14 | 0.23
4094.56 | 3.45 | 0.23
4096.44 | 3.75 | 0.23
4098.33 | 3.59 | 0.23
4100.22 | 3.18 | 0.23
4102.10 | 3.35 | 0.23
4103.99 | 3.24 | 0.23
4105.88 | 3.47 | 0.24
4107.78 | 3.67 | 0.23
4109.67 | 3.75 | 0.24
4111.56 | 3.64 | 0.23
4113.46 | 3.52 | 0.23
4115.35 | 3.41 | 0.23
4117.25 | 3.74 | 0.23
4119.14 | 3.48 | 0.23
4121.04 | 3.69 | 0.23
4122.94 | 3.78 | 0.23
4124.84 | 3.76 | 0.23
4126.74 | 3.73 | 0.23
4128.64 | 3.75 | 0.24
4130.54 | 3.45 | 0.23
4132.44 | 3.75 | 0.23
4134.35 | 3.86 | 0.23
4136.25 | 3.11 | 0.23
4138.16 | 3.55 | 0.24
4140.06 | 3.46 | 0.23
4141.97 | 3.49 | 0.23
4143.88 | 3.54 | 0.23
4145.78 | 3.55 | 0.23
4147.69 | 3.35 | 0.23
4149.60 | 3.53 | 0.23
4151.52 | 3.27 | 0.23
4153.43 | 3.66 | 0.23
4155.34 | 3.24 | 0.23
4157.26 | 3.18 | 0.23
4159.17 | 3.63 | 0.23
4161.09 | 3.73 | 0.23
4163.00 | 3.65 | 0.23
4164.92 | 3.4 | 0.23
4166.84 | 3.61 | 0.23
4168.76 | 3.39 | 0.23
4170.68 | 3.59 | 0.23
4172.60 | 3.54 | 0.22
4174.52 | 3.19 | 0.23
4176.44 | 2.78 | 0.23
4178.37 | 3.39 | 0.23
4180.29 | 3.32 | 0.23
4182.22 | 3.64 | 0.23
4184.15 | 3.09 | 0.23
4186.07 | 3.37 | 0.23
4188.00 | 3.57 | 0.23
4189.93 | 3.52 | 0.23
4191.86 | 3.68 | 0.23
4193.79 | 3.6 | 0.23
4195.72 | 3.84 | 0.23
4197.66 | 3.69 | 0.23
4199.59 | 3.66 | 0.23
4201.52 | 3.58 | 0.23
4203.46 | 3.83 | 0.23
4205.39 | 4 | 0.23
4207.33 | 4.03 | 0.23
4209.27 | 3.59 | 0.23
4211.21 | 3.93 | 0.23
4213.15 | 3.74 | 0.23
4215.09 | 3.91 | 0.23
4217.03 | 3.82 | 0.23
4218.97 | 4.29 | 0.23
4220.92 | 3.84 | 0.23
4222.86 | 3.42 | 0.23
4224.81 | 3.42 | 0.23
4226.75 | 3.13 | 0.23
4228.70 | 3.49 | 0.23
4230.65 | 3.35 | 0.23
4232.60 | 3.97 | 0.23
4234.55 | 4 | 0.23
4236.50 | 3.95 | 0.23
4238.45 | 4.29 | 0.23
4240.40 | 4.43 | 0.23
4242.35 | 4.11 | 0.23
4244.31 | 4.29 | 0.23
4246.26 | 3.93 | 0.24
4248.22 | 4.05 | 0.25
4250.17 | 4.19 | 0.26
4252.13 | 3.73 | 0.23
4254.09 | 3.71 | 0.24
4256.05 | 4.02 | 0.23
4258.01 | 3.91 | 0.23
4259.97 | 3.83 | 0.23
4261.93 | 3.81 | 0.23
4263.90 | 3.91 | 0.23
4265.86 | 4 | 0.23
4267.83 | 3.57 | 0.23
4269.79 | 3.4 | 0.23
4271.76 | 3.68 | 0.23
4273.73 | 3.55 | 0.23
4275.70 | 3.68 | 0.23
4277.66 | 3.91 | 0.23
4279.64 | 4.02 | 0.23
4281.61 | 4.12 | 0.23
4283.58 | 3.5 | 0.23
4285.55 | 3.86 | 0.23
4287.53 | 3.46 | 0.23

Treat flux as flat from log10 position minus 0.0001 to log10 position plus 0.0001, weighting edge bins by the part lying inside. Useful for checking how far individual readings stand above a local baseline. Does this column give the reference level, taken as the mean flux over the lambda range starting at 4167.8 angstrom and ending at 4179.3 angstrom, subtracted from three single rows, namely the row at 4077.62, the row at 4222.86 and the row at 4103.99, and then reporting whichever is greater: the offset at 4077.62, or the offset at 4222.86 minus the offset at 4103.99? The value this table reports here 0.4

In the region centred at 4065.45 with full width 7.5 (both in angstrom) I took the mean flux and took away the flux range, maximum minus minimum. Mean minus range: 3.3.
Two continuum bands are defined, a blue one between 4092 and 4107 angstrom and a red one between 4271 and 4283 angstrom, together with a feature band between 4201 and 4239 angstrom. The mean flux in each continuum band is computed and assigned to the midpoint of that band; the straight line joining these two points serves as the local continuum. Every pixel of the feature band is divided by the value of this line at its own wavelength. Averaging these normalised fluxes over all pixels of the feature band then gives 1.01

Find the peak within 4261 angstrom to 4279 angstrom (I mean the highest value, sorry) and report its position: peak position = 4265.86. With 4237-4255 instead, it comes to 4240.40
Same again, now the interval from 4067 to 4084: 4083.26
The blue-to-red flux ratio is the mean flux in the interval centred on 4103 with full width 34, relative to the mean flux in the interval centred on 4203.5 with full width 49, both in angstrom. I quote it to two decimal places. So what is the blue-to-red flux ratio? 0.99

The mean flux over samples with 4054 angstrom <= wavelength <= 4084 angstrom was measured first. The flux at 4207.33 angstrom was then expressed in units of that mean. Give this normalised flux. 1.11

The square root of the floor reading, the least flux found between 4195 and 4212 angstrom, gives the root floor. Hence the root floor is 1.89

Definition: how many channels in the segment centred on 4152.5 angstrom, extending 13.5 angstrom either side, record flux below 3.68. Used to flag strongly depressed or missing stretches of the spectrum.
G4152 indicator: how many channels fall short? 13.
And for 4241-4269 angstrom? 1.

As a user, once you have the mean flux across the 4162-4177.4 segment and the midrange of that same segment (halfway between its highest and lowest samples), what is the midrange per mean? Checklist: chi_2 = 0.95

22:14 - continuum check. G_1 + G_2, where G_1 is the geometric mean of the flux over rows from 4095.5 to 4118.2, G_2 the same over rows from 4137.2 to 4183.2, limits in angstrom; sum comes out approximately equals 7.0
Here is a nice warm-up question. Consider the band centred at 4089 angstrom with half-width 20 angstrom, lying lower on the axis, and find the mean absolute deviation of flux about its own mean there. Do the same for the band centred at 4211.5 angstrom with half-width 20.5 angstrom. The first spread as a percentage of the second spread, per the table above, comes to 113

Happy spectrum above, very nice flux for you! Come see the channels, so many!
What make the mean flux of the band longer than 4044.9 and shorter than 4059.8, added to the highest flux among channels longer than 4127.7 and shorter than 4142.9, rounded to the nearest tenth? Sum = 7.5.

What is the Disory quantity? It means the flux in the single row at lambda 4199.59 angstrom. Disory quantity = 3.66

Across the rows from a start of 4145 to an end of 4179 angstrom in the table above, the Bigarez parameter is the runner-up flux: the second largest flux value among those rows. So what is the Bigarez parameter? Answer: 3.66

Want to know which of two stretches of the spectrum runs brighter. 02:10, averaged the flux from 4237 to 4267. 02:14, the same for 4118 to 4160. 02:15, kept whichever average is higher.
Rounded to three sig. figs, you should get 4.01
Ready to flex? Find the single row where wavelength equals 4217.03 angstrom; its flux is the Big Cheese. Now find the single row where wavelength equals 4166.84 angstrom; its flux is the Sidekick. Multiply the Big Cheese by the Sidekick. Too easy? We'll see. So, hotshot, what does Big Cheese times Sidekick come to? 13.8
